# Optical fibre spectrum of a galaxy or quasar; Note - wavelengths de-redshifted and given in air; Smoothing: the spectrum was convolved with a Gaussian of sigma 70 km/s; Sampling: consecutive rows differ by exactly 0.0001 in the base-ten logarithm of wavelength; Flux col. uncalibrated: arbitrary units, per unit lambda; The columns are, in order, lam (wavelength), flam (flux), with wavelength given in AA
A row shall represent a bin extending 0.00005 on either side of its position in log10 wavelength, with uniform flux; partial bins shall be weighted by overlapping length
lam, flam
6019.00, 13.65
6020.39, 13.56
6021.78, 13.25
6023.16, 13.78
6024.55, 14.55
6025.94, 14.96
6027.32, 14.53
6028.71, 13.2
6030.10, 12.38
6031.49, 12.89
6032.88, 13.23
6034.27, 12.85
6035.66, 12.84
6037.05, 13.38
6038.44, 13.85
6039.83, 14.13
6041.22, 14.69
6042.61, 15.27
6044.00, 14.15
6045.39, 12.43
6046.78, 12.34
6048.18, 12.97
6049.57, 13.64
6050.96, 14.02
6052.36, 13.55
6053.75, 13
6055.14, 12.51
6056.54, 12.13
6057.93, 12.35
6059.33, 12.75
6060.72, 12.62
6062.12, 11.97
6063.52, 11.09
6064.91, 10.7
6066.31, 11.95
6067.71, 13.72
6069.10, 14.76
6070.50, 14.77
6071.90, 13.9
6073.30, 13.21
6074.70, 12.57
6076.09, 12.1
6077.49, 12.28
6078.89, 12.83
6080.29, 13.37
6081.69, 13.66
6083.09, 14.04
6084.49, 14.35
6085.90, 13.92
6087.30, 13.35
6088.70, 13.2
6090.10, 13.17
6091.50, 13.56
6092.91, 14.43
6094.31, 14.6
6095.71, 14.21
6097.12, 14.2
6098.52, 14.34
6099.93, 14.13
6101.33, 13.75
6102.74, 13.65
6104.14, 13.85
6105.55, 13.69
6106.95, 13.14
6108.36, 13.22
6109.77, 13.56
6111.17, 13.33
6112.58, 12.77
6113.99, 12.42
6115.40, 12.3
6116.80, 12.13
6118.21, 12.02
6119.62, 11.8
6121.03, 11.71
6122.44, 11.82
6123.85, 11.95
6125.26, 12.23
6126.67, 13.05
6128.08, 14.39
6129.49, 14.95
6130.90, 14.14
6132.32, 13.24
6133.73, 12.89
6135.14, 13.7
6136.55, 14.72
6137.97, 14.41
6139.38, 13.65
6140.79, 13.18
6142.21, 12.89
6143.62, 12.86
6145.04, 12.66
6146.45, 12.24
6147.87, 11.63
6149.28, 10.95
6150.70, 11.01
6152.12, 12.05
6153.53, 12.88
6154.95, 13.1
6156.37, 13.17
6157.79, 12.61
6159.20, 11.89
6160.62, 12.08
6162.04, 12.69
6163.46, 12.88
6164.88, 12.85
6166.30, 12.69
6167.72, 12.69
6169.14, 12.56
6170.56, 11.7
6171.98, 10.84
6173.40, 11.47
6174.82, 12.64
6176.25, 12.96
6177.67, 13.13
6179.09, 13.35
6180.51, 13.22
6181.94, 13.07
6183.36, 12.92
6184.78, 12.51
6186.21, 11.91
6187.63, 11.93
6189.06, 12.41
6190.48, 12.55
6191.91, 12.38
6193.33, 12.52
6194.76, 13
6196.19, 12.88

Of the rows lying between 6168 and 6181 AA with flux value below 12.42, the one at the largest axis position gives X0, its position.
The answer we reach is 6173.40 AA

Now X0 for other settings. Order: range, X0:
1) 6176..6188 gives 6187.63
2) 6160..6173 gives 6171.98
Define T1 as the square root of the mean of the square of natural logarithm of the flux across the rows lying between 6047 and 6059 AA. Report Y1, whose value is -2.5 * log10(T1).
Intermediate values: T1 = 2.57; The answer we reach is -1.02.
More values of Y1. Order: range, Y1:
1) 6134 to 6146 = -1.04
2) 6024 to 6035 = -1.04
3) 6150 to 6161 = -1.00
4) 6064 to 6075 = -1.03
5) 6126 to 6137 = -1.05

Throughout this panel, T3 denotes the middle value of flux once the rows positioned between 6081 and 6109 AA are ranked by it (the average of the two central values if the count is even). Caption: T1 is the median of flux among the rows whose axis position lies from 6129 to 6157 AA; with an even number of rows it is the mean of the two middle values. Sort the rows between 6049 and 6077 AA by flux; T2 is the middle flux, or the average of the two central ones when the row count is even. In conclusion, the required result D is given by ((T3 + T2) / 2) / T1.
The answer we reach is 1.02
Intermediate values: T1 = 13.0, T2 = 12.7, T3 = 13.8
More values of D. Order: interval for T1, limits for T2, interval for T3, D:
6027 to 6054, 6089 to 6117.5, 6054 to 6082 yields 0.98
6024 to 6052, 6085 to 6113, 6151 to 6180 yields 0.98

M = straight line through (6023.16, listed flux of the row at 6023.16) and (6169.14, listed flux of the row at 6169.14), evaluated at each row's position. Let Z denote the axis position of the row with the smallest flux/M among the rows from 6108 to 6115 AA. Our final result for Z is 6113.99 AA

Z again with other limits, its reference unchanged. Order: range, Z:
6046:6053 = 6046.78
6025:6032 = 6030.10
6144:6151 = 6149.28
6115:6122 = 6121.03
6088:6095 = 6090.10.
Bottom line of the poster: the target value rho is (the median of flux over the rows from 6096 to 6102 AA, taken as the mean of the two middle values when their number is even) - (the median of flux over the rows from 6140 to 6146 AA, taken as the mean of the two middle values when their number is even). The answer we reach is 1.3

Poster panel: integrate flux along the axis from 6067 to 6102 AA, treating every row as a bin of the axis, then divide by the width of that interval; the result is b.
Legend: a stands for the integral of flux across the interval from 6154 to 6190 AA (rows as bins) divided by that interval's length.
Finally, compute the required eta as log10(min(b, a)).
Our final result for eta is 1.10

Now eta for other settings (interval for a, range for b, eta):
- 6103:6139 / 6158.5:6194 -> 1.10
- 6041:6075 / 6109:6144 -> 1.12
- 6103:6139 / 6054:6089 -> 1.11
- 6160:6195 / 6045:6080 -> 1.10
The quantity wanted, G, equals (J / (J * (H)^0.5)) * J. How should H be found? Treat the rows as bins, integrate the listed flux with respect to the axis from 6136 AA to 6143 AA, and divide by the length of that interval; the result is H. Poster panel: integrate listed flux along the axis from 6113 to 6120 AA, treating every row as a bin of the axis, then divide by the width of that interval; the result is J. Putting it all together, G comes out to 3.29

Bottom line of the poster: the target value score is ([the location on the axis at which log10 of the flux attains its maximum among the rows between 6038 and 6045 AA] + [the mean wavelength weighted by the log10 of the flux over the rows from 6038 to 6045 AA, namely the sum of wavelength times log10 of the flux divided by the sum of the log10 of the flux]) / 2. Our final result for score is 6041.9 AA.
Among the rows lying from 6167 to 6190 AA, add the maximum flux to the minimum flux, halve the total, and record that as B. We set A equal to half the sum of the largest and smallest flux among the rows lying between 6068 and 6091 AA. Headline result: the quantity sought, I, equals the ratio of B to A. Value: 0.90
